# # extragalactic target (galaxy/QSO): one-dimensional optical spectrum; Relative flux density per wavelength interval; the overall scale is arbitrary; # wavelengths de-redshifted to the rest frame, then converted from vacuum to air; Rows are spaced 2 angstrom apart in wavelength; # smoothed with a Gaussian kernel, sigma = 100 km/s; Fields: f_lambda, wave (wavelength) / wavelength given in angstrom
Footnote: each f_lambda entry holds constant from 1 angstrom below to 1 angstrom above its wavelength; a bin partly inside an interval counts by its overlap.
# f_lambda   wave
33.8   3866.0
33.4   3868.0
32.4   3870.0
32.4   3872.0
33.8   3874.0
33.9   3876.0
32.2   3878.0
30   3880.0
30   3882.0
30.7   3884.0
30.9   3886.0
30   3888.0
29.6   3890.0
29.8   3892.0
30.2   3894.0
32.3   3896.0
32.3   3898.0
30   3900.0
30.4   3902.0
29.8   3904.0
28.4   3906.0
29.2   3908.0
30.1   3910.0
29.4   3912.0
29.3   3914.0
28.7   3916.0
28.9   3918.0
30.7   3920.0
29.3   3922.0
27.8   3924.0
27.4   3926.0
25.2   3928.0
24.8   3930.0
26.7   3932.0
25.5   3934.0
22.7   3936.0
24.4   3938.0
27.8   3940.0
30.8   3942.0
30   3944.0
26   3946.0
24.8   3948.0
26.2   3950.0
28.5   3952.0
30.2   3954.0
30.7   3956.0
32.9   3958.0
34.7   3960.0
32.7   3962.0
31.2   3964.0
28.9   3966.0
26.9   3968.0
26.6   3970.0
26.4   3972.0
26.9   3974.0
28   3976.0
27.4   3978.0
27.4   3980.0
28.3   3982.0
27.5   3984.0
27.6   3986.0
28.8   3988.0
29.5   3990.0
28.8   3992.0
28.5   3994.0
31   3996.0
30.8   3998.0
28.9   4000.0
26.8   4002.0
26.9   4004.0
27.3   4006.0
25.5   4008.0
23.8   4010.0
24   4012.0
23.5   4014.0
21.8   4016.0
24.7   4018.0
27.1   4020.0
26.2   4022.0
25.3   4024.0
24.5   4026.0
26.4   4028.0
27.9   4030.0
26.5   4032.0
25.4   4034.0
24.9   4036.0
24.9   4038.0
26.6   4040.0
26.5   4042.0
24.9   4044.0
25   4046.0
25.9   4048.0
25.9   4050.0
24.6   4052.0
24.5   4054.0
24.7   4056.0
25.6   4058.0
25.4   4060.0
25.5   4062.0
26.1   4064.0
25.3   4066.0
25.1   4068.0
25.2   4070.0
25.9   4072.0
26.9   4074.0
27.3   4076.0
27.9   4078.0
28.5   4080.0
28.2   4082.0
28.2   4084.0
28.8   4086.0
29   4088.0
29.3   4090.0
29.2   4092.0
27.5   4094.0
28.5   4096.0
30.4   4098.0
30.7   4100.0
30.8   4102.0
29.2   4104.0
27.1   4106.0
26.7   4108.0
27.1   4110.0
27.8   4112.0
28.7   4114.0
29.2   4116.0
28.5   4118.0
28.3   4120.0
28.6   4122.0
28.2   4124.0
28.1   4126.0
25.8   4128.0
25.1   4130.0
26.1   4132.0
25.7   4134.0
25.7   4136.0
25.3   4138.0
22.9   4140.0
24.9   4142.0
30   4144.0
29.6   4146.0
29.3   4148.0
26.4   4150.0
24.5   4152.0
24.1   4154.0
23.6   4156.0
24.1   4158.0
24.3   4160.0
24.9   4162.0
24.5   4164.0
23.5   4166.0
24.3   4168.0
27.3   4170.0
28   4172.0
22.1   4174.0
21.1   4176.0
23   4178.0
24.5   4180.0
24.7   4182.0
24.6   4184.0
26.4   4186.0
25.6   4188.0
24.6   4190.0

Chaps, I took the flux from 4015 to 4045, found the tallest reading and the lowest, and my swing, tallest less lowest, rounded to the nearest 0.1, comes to 6.1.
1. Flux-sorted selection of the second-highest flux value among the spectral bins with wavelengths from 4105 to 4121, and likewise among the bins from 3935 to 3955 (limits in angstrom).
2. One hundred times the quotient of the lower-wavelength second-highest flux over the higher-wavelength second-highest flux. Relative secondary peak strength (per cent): 105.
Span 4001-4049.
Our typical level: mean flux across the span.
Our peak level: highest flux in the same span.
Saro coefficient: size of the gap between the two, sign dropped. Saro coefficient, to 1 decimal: 2.4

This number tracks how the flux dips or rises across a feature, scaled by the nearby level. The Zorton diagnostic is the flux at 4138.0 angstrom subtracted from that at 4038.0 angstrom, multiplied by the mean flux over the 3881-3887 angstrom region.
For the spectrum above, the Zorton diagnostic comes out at -12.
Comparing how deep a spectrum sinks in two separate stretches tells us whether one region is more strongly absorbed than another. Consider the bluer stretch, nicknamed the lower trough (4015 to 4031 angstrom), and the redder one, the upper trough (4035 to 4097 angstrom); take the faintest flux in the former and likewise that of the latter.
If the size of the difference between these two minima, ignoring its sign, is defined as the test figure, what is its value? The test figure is 3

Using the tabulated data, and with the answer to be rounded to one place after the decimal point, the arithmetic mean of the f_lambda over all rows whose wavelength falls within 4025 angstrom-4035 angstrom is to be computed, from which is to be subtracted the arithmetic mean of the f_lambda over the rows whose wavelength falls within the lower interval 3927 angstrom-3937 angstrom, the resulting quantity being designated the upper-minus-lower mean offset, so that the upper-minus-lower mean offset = 1.2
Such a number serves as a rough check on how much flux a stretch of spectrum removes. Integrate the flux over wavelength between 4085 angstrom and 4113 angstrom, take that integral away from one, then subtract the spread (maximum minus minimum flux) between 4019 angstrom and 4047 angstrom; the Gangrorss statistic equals -807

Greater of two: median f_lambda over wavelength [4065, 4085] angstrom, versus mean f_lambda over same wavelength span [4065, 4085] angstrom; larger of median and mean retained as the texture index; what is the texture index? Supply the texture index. 27.1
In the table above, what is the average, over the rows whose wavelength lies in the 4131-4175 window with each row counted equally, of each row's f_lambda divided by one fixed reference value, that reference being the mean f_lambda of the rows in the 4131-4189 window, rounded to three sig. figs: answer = 1.01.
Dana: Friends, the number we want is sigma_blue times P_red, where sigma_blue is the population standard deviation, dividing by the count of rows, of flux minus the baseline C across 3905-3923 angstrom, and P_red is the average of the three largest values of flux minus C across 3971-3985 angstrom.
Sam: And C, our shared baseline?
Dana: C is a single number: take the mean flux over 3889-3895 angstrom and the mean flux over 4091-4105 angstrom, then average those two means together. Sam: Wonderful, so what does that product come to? -1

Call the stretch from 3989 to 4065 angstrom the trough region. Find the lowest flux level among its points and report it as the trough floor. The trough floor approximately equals 21.8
